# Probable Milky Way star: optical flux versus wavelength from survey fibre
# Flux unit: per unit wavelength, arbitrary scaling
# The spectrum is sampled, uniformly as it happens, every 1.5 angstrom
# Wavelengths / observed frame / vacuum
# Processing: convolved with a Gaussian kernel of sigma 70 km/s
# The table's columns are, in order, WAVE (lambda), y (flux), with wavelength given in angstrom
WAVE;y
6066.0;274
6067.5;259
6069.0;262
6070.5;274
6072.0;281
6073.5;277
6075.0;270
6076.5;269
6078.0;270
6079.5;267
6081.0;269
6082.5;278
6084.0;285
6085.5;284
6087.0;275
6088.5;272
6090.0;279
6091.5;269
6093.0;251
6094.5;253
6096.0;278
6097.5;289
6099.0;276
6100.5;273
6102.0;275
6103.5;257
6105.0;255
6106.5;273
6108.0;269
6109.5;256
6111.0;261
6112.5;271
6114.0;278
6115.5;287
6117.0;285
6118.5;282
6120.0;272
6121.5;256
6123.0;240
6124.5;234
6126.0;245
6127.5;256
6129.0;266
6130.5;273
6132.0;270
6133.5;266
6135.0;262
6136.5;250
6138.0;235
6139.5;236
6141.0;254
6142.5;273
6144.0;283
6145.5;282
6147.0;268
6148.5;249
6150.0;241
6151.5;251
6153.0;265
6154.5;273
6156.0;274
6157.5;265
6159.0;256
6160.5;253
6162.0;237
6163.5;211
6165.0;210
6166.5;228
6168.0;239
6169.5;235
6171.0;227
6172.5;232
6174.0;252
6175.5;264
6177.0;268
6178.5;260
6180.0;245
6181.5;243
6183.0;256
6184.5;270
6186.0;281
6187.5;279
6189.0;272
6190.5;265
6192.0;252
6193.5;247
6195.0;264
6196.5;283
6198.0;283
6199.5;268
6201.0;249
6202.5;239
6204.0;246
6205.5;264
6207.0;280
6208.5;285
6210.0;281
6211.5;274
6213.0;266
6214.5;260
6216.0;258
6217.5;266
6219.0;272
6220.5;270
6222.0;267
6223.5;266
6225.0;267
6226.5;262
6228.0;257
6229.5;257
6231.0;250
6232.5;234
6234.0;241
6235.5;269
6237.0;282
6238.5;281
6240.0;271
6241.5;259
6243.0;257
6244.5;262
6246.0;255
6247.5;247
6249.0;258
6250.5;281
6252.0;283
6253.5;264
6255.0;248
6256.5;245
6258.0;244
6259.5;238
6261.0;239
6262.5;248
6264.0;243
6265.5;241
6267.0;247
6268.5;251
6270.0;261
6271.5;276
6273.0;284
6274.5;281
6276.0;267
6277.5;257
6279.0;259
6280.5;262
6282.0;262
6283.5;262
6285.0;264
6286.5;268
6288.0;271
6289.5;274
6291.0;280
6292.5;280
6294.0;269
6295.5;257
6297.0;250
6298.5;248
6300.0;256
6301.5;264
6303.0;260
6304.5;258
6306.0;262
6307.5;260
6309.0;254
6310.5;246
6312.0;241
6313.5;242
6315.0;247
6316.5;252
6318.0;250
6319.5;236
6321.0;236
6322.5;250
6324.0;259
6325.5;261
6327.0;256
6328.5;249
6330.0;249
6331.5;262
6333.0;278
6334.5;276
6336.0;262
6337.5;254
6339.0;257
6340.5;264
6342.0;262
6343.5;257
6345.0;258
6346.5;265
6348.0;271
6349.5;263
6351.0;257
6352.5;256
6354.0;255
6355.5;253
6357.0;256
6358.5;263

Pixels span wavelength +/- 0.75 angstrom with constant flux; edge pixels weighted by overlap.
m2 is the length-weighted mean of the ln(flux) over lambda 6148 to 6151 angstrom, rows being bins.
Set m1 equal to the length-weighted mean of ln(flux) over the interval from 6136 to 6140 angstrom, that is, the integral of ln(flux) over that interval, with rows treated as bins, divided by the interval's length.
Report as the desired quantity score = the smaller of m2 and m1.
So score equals 5.48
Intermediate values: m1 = 5.48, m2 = 5.50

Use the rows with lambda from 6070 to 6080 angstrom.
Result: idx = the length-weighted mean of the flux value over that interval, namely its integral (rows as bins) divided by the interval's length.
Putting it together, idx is 273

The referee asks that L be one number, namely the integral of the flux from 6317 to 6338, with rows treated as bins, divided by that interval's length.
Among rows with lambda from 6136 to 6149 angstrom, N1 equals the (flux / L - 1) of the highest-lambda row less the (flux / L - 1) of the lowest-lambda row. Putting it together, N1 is -0.004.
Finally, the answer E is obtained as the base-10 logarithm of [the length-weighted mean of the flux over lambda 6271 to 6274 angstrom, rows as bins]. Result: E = 2.448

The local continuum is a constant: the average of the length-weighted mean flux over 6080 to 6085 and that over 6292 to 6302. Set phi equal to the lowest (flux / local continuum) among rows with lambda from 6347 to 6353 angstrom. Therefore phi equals 0.953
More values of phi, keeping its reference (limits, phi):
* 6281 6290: 0.976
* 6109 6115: 0.953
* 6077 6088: 0.994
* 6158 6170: 0.782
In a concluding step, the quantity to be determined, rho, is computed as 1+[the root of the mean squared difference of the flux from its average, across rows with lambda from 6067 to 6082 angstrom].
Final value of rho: 7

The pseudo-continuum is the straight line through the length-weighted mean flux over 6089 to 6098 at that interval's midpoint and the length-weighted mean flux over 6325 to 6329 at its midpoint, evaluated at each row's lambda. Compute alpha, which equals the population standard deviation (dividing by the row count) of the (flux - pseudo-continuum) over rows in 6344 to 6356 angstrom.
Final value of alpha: 6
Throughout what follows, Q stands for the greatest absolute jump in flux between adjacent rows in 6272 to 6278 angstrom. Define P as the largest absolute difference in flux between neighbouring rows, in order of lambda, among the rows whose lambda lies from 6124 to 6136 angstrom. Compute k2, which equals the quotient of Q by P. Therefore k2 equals 1.3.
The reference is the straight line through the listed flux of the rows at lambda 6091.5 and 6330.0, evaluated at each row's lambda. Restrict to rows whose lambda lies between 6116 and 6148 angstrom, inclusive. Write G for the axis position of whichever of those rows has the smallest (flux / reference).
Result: 6124.5 angstrom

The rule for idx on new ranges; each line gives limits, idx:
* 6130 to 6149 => 262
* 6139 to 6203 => 256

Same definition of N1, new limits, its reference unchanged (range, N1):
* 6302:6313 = -0.074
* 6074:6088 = 0.020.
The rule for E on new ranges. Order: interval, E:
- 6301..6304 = 2.417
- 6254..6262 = 2.387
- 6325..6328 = 2.411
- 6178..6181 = 2.400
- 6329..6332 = 2.406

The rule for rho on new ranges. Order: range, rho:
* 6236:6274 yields 16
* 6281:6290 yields 6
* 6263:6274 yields 17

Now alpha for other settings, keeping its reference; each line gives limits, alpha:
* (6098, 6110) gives 8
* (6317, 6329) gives 9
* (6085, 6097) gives 11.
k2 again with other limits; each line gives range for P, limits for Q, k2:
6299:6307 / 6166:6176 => 2.5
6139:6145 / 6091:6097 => 1.3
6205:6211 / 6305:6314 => 0.5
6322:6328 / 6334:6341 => 1.6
